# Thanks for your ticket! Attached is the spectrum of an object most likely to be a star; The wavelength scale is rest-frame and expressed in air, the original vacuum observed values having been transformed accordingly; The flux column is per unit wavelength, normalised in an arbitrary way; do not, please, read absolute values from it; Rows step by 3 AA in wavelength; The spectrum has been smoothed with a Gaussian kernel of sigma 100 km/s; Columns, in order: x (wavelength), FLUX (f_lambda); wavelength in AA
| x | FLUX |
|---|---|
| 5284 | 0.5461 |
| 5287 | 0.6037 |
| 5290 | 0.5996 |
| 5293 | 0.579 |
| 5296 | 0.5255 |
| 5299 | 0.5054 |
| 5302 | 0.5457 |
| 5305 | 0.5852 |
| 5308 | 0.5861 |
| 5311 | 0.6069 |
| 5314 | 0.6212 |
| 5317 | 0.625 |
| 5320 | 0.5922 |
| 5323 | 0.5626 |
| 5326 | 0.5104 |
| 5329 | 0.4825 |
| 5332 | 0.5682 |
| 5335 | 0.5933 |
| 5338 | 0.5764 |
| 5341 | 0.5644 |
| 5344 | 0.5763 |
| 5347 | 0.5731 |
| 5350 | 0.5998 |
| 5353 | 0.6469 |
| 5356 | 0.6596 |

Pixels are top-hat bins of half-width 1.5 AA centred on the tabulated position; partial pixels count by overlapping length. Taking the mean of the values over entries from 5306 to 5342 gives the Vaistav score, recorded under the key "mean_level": 0.574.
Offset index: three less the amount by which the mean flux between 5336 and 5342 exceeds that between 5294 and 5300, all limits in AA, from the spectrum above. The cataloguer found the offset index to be 2.95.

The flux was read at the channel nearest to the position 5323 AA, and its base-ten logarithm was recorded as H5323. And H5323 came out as -0.250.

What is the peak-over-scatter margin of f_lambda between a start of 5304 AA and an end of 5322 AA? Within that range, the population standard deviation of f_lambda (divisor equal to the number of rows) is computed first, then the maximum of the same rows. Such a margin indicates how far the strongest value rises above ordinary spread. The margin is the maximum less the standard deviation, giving 0.61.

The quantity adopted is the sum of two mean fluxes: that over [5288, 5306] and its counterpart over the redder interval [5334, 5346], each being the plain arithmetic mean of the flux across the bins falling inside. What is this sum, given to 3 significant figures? 1.13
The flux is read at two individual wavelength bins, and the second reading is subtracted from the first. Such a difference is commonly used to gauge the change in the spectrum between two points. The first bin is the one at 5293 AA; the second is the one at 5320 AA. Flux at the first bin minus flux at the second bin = -0.01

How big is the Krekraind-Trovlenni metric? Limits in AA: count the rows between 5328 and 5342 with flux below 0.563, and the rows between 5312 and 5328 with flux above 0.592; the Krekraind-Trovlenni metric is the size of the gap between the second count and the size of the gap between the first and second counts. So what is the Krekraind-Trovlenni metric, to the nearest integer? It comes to 1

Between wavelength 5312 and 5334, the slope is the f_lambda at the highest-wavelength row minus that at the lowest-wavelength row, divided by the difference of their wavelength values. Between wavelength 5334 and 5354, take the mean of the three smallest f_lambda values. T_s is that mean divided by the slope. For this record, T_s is -194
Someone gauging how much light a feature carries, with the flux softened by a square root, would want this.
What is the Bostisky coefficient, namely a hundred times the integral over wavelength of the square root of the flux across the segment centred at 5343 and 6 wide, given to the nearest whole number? 453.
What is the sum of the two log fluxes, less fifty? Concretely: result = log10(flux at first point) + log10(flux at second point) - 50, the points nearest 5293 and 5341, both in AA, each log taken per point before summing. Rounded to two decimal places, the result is -50.49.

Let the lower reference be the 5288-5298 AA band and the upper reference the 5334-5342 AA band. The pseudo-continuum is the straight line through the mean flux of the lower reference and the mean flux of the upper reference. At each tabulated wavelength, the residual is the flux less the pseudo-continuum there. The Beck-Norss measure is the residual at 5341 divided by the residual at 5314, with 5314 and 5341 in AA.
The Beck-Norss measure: -0.3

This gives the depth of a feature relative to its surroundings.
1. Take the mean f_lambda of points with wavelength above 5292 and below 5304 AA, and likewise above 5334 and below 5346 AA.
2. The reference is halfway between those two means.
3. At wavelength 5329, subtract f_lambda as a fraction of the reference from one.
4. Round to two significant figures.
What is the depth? 0.14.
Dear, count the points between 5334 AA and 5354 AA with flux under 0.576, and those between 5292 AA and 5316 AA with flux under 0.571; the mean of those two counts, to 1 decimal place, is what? 2.5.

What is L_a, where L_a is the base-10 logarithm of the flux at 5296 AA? -0.28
